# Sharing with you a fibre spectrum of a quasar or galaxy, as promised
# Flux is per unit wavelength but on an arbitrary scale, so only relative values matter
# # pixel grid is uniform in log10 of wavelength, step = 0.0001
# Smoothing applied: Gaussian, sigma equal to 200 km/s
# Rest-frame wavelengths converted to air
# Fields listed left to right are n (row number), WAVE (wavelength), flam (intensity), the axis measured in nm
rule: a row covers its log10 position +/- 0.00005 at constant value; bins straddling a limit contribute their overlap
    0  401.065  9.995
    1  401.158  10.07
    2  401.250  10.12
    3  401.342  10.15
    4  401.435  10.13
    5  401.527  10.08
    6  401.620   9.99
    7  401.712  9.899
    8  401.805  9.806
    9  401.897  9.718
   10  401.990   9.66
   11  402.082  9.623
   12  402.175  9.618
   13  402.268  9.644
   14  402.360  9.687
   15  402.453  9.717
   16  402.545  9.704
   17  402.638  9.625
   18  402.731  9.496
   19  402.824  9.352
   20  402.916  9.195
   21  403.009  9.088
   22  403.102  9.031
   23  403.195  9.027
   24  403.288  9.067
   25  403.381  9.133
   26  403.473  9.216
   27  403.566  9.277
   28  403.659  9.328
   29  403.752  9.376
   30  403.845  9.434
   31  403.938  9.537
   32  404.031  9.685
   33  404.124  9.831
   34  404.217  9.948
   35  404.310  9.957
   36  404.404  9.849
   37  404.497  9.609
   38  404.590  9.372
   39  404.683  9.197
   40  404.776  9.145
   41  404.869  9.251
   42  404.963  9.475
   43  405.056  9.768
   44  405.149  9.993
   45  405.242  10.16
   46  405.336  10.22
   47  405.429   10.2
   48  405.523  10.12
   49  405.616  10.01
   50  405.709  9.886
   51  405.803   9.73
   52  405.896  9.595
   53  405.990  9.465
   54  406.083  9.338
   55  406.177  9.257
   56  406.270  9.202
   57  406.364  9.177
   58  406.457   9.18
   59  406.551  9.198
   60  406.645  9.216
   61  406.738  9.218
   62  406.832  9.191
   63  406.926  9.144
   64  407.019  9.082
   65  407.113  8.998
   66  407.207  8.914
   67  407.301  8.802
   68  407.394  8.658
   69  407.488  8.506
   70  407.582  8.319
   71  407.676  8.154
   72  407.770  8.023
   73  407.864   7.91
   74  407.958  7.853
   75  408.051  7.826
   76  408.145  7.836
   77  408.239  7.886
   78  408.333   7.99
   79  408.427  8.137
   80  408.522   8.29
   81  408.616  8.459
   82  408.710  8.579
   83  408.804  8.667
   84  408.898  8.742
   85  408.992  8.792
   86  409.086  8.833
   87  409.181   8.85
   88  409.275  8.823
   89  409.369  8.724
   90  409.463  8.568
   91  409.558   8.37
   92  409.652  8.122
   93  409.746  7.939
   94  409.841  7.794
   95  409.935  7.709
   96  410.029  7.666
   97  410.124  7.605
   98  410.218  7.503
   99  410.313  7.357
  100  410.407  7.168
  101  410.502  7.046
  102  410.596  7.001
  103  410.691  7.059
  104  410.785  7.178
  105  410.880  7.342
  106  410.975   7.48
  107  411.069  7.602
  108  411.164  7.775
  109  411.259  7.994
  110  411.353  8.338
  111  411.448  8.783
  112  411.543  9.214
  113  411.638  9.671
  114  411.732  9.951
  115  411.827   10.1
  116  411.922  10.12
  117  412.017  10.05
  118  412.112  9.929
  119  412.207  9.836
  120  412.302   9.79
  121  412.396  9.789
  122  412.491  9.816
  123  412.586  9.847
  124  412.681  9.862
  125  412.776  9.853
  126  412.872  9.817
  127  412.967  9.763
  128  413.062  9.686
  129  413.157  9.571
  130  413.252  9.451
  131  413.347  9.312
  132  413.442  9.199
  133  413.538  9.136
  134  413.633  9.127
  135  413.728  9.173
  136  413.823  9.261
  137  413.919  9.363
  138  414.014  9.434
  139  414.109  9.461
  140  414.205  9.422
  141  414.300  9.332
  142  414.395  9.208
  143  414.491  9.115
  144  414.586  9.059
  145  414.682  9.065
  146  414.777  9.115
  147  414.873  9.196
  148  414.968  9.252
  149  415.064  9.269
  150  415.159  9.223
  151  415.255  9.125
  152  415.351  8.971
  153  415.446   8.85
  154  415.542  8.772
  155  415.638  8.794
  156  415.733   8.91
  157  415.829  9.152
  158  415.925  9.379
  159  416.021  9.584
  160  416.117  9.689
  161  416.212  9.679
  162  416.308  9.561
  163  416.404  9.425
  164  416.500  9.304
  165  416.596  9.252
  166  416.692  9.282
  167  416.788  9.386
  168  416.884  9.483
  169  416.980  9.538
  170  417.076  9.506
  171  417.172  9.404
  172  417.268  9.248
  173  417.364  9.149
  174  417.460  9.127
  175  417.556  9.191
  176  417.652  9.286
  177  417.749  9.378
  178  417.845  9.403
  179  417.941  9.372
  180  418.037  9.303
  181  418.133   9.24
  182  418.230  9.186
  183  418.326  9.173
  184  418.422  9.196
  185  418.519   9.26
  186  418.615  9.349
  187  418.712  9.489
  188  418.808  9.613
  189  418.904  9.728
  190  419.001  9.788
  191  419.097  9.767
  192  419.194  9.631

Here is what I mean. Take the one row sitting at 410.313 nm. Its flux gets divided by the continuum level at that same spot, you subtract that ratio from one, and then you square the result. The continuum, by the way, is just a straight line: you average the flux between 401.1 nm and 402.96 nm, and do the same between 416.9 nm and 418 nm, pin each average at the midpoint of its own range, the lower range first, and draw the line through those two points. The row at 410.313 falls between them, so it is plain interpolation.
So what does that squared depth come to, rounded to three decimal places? 0.052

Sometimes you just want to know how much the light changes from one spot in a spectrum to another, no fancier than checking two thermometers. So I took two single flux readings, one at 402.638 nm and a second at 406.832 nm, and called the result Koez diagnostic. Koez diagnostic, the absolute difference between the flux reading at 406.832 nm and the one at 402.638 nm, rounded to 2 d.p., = 0.43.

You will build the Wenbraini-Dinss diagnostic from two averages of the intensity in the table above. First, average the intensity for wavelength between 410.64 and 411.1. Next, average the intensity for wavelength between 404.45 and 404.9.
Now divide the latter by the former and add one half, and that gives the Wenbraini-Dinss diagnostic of 1.8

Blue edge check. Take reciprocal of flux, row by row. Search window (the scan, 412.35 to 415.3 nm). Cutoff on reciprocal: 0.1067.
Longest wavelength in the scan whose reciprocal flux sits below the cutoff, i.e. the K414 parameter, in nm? 414.205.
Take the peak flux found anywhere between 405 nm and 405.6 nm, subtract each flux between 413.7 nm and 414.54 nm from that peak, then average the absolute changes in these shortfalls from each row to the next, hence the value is 0.079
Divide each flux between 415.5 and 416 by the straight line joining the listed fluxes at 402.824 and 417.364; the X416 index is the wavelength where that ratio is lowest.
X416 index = 415.542 nm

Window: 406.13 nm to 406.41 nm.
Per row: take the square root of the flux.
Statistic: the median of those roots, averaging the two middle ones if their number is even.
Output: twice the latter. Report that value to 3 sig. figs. 6.07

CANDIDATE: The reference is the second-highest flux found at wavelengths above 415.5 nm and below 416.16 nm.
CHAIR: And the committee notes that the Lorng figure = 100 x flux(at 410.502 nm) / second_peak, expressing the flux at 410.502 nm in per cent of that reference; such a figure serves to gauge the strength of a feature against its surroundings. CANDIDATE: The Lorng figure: 74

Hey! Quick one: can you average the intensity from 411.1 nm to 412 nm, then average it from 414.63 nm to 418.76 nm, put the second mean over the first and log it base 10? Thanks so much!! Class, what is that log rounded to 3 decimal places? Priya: 0.008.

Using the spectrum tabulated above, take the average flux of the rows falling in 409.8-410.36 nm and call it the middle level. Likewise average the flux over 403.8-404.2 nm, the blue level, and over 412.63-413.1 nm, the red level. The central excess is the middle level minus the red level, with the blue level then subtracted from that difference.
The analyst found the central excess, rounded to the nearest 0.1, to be -11.8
